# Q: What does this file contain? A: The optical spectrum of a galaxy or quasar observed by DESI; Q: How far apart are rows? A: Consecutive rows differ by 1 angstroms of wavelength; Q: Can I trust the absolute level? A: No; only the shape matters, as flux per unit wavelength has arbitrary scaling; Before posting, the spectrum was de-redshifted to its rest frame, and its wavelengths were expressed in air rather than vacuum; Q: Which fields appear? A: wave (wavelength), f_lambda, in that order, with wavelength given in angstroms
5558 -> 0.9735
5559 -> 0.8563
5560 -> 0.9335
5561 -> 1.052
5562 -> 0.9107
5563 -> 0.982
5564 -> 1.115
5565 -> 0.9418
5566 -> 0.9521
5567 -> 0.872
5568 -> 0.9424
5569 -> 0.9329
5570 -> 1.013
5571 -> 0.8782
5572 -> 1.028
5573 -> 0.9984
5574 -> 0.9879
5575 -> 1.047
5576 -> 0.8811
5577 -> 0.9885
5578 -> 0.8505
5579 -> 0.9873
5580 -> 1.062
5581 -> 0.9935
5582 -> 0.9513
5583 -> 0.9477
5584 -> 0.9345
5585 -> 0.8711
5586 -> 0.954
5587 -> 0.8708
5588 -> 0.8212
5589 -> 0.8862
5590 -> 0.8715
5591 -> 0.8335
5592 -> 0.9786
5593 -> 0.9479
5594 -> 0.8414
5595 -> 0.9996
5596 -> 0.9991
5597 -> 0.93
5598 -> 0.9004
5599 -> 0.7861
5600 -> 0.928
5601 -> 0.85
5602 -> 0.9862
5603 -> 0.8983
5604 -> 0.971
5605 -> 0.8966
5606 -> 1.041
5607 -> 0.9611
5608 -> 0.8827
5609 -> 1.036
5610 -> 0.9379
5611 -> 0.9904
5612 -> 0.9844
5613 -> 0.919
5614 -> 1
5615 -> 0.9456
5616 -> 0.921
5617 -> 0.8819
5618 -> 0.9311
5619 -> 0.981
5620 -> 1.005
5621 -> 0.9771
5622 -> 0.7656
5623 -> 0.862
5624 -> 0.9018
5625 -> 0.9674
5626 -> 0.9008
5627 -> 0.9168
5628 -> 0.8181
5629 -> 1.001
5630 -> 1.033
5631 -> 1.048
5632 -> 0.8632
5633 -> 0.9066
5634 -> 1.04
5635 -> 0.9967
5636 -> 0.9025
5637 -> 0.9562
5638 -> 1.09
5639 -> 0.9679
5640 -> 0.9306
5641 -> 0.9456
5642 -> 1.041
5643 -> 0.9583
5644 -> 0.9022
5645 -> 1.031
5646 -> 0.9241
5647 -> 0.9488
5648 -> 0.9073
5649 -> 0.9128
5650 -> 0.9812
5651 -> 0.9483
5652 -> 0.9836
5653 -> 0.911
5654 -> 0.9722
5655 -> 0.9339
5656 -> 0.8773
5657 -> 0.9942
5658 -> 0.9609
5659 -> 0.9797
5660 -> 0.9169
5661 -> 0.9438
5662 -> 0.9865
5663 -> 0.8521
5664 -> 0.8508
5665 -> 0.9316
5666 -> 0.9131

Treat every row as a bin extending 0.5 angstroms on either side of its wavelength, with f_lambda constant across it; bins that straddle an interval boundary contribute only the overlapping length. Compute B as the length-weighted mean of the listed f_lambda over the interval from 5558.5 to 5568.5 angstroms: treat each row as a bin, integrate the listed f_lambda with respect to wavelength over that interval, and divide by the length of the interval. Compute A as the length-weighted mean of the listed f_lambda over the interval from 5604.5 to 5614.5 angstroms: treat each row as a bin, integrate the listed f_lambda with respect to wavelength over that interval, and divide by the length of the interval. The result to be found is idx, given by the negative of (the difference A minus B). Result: -0.009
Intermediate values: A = 0.965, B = 0.956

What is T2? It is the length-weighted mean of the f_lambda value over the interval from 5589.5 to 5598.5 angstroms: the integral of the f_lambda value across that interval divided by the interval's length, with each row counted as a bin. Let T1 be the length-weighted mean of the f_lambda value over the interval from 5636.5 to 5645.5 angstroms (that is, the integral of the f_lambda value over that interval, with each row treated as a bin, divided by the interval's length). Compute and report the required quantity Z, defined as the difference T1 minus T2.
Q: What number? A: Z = 0.06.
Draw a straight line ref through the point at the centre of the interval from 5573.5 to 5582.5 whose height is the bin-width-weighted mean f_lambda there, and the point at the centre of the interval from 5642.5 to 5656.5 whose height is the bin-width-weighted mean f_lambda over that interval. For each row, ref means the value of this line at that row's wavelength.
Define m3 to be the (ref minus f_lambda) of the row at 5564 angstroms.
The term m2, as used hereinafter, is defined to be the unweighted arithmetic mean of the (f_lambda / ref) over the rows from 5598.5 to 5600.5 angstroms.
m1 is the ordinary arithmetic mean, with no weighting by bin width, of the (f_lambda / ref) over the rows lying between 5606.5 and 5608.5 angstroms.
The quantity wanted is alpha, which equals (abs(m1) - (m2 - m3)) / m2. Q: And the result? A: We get -0.07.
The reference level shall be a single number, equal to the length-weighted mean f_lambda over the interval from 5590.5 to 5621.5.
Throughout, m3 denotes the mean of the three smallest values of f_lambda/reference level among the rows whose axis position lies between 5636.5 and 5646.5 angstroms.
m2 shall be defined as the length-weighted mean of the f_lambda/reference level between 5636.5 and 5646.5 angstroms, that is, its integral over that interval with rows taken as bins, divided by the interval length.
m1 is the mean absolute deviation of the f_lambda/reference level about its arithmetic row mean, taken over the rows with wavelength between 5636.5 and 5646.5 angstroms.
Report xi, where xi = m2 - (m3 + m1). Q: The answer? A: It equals 0.009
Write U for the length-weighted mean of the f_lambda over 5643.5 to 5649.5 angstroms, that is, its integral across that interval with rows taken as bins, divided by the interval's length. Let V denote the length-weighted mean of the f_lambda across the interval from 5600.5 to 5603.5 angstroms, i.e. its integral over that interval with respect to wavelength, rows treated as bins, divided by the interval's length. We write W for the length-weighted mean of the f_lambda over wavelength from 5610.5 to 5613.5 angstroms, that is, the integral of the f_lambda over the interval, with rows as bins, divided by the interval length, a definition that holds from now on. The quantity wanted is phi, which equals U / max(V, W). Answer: 0.97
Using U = 0.938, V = 0.91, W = 0.965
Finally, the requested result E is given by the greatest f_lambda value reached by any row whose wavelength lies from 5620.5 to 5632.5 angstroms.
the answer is 1.048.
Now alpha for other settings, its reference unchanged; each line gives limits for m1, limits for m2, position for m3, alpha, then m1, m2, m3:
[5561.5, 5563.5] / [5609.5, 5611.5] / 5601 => 0.07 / 0.97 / 1.01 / 0.11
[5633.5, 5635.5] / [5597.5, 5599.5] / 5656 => 0.30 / 1.07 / 0.88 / 0.06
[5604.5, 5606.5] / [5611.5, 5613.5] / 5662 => -0.03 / 1.01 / 0.99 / -0.05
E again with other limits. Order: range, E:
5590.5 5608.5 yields 1.041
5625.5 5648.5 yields 1.09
